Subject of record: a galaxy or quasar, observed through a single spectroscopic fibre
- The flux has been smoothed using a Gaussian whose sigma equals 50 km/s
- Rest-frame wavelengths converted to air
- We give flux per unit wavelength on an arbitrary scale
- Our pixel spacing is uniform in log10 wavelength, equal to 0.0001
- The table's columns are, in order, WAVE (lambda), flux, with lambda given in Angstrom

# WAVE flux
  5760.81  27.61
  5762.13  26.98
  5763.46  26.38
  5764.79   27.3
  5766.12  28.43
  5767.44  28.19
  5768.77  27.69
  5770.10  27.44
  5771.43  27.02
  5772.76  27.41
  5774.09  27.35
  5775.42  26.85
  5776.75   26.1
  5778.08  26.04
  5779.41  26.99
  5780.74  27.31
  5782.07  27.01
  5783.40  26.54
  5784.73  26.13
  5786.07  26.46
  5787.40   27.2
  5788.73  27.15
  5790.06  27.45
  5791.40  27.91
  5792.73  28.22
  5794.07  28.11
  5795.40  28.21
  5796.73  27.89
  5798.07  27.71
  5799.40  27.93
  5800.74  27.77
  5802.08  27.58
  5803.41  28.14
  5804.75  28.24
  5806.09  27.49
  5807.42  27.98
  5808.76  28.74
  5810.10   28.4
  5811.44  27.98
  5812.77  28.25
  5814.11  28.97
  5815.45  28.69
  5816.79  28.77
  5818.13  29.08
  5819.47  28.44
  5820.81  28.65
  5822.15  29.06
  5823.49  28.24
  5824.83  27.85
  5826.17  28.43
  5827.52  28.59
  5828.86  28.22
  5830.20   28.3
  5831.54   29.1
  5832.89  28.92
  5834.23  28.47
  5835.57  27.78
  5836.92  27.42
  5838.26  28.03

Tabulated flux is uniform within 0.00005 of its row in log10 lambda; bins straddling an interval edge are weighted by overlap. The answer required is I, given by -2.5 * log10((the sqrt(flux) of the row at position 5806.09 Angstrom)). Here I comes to -1.80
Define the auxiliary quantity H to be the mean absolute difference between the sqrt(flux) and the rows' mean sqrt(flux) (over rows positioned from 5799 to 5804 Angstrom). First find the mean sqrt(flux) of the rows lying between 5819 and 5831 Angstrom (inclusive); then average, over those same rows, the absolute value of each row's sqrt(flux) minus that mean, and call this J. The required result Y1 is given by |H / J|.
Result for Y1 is 0.8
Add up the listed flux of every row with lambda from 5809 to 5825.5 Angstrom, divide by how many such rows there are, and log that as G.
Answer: 28.5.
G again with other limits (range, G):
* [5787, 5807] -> 27.8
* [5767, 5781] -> 27.1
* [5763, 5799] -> 27.3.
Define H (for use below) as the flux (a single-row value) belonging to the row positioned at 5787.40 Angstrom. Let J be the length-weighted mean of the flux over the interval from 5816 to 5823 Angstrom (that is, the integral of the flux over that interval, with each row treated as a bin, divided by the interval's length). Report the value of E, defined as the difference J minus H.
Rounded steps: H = 27.2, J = 28.8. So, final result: 1.6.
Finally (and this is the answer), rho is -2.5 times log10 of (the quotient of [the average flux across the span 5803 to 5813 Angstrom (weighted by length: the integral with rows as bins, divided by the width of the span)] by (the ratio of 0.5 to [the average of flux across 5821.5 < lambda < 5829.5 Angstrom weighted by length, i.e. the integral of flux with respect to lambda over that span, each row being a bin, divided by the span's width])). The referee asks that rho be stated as -8.01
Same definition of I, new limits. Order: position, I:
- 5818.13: -1.83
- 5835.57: -1.80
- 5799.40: -1.81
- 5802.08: -1.80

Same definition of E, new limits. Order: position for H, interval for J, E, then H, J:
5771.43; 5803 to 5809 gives 1.0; 27.02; 28.1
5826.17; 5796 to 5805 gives -0.6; 28.43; 27.9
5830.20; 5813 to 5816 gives 0.4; 28.3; 28.7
